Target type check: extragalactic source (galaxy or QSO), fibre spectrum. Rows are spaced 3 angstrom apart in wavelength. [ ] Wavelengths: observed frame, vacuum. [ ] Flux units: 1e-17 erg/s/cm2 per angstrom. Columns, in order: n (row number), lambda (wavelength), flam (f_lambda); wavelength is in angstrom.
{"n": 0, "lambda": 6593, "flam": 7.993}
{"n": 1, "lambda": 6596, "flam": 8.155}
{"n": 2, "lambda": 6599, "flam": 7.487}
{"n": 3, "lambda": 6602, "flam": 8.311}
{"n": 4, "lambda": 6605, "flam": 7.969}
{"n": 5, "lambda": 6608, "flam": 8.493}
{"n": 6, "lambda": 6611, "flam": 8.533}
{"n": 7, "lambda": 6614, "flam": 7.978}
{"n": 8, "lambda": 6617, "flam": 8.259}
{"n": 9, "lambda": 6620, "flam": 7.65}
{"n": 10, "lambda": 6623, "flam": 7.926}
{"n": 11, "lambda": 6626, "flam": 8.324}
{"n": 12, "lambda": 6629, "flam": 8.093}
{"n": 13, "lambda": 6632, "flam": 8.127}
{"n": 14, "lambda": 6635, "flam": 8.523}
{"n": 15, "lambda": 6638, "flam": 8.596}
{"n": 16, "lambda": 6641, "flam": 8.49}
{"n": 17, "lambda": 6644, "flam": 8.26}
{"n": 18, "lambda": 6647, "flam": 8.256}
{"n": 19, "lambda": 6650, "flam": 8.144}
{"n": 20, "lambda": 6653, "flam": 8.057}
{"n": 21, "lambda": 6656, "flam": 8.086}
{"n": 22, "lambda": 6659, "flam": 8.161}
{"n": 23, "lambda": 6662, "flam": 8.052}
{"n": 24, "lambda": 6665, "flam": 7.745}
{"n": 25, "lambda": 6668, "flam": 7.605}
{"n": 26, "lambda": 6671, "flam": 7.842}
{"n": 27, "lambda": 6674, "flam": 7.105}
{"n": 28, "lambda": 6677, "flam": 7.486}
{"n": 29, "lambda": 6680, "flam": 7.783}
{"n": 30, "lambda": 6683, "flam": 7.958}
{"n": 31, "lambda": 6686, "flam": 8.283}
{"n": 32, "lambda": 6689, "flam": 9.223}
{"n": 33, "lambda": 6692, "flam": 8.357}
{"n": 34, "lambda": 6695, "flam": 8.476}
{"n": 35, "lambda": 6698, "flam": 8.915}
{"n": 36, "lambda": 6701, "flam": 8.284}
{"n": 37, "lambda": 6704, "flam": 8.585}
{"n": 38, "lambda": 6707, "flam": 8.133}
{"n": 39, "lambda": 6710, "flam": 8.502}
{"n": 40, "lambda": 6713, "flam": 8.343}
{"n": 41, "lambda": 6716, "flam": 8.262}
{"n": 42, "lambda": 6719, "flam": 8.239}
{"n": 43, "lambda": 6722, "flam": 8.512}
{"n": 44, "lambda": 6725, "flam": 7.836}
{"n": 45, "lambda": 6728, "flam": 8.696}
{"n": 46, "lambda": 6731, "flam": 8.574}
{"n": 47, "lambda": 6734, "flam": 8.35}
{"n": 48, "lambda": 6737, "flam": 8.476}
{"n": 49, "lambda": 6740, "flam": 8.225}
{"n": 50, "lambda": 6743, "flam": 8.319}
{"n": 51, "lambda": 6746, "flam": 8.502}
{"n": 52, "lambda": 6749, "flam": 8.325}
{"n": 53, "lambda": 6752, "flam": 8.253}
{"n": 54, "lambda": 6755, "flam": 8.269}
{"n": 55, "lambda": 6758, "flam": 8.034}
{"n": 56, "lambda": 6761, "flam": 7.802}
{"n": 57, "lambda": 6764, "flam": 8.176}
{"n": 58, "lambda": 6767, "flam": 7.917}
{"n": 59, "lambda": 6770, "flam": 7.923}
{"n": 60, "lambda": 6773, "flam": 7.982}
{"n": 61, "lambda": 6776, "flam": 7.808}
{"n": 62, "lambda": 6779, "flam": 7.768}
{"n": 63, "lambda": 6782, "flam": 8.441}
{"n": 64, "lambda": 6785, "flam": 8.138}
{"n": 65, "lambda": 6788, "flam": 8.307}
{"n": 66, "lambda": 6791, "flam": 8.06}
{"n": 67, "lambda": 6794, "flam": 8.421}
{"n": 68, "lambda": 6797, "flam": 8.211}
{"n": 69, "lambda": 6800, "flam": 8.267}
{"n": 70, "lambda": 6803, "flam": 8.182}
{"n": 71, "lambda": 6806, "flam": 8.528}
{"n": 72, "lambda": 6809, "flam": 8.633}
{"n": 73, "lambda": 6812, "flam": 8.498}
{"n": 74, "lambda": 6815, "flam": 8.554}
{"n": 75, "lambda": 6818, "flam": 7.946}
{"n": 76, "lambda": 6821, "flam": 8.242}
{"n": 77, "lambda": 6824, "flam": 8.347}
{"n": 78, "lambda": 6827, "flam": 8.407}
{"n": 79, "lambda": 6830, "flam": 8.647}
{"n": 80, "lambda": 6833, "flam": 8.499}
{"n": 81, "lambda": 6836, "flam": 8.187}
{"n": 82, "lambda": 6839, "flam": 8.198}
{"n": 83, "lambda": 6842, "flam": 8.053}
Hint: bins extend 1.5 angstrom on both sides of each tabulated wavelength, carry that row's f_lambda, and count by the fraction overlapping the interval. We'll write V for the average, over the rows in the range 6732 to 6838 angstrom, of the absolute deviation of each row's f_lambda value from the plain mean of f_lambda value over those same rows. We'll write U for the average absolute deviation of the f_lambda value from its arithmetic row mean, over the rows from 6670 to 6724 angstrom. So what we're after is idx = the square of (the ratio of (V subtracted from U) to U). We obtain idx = 0.20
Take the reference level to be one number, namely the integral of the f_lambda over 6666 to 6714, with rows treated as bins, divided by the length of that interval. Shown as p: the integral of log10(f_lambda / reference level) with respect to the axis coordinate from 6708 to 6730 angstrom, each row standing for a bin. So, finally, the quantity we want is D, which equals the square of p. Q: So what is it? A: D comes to 0.04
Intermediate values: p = 0.2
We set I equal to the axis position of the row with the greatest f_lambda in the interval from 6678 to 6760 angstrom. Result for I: 6689 angstrom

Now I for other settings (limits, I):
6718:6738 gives 6728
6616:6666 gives 6638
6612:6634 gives 6626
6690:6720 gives 6698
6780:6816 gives 6809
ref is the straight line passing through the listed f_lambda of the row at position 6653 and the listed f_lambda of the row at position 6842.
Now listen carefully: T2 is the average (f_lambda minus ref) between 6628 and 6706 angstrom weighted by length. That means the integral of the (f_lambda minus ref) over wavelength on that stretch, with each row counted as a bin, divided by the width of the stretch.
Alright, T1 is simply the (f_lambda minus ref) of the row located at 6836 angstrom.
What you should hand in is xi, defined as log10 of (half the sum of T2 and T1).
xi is -0.9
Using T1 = 0.13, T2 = 0.12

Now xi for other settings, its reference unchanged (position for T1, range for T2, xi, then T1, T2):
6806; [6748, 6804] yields -0.6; 0.47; 0.06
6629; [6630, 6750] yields -1.0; 0.04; 0.19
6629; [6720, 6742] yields -0.7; 0.04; 0.32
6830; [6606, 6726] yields -0.4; 0.59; 0.13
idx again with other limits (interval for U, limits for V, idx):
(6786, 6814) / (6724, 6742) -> 0.19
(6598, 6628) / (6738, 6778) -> 0.12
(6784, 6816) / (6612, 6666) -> 0.01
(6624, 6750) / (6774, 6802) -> 0.09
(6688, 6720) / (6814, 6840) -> 0.07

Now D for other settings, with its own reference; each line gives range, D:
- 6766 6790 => 0.03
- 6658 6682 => 0.37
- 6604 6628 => 0.00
